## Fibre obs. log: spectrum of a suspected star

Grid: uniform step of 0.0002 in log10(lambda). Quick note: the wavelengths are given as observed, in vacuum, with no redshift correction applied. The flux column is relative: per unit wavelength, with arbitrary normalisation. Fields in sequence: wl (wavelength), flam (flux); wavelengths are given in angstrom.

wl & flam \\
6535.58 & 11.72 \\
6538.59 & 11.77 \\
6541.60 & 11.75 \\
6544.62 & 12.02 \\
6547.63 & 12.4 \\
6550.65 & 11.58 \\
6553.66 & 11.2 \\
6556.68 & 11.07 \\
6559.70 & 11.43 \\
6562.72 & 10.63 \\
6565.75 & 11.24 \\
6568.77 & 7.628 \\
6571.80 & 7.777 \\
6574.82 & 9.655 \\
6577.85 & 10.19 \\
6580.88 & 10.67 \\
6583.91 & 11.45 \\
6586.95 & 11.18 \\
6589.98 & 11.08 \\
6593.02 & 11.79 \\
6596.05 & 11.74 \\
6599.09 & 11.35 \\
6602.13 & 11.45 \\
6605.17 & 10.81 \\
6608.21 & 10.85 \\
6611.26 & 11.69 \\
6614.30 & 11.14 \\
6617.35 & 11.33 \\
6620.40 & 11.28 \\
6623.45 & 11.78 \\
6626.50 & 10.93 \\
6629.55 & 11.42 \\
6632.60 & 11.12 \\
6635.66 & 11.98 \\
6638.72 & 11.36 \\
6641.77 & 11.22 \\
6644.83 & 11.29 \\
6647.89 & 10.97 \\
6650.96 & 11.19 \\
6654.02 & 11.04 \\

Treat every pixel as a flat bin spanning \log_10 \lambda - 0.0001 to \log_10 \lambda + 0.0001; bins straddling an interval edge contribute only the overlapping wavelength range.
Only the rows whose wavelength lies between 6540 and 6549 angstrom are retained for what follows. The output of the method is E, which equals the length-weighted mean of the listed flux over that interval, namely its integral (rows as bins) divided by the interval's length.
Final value 12.0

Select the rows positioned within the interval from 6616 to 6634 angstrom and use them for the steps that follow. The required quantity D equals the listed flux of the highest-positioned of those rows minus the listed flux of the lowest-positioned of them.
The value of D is -0.2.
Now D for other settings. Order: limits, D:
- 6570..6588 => 3.4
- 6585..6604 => 0.3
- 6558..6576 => -1.8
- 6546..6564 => -1.8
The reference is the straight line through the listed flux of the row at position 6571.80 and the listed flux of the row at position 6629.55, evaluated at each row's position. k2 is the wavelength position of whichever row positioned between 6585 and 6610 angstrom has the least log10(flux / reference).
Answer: 6608.21 angstrom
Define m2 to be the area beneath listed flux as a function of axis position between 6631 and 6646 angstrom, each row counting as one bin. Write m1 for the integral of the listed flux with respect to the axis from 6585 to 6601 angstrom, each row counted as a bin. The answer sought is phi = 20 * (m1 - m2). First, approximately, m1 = 183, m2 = 171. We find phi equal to 237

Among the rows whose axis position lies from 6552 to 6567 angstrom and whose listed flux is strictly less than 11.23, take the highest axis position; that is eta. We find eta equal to 6562.72 angstrom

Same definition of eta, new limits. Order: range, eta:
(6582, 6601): 6589.98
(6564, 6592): 6589.98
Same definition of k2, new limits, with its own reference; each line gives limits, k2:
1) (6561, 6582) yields 6571.80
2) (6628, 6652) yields 6647.89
